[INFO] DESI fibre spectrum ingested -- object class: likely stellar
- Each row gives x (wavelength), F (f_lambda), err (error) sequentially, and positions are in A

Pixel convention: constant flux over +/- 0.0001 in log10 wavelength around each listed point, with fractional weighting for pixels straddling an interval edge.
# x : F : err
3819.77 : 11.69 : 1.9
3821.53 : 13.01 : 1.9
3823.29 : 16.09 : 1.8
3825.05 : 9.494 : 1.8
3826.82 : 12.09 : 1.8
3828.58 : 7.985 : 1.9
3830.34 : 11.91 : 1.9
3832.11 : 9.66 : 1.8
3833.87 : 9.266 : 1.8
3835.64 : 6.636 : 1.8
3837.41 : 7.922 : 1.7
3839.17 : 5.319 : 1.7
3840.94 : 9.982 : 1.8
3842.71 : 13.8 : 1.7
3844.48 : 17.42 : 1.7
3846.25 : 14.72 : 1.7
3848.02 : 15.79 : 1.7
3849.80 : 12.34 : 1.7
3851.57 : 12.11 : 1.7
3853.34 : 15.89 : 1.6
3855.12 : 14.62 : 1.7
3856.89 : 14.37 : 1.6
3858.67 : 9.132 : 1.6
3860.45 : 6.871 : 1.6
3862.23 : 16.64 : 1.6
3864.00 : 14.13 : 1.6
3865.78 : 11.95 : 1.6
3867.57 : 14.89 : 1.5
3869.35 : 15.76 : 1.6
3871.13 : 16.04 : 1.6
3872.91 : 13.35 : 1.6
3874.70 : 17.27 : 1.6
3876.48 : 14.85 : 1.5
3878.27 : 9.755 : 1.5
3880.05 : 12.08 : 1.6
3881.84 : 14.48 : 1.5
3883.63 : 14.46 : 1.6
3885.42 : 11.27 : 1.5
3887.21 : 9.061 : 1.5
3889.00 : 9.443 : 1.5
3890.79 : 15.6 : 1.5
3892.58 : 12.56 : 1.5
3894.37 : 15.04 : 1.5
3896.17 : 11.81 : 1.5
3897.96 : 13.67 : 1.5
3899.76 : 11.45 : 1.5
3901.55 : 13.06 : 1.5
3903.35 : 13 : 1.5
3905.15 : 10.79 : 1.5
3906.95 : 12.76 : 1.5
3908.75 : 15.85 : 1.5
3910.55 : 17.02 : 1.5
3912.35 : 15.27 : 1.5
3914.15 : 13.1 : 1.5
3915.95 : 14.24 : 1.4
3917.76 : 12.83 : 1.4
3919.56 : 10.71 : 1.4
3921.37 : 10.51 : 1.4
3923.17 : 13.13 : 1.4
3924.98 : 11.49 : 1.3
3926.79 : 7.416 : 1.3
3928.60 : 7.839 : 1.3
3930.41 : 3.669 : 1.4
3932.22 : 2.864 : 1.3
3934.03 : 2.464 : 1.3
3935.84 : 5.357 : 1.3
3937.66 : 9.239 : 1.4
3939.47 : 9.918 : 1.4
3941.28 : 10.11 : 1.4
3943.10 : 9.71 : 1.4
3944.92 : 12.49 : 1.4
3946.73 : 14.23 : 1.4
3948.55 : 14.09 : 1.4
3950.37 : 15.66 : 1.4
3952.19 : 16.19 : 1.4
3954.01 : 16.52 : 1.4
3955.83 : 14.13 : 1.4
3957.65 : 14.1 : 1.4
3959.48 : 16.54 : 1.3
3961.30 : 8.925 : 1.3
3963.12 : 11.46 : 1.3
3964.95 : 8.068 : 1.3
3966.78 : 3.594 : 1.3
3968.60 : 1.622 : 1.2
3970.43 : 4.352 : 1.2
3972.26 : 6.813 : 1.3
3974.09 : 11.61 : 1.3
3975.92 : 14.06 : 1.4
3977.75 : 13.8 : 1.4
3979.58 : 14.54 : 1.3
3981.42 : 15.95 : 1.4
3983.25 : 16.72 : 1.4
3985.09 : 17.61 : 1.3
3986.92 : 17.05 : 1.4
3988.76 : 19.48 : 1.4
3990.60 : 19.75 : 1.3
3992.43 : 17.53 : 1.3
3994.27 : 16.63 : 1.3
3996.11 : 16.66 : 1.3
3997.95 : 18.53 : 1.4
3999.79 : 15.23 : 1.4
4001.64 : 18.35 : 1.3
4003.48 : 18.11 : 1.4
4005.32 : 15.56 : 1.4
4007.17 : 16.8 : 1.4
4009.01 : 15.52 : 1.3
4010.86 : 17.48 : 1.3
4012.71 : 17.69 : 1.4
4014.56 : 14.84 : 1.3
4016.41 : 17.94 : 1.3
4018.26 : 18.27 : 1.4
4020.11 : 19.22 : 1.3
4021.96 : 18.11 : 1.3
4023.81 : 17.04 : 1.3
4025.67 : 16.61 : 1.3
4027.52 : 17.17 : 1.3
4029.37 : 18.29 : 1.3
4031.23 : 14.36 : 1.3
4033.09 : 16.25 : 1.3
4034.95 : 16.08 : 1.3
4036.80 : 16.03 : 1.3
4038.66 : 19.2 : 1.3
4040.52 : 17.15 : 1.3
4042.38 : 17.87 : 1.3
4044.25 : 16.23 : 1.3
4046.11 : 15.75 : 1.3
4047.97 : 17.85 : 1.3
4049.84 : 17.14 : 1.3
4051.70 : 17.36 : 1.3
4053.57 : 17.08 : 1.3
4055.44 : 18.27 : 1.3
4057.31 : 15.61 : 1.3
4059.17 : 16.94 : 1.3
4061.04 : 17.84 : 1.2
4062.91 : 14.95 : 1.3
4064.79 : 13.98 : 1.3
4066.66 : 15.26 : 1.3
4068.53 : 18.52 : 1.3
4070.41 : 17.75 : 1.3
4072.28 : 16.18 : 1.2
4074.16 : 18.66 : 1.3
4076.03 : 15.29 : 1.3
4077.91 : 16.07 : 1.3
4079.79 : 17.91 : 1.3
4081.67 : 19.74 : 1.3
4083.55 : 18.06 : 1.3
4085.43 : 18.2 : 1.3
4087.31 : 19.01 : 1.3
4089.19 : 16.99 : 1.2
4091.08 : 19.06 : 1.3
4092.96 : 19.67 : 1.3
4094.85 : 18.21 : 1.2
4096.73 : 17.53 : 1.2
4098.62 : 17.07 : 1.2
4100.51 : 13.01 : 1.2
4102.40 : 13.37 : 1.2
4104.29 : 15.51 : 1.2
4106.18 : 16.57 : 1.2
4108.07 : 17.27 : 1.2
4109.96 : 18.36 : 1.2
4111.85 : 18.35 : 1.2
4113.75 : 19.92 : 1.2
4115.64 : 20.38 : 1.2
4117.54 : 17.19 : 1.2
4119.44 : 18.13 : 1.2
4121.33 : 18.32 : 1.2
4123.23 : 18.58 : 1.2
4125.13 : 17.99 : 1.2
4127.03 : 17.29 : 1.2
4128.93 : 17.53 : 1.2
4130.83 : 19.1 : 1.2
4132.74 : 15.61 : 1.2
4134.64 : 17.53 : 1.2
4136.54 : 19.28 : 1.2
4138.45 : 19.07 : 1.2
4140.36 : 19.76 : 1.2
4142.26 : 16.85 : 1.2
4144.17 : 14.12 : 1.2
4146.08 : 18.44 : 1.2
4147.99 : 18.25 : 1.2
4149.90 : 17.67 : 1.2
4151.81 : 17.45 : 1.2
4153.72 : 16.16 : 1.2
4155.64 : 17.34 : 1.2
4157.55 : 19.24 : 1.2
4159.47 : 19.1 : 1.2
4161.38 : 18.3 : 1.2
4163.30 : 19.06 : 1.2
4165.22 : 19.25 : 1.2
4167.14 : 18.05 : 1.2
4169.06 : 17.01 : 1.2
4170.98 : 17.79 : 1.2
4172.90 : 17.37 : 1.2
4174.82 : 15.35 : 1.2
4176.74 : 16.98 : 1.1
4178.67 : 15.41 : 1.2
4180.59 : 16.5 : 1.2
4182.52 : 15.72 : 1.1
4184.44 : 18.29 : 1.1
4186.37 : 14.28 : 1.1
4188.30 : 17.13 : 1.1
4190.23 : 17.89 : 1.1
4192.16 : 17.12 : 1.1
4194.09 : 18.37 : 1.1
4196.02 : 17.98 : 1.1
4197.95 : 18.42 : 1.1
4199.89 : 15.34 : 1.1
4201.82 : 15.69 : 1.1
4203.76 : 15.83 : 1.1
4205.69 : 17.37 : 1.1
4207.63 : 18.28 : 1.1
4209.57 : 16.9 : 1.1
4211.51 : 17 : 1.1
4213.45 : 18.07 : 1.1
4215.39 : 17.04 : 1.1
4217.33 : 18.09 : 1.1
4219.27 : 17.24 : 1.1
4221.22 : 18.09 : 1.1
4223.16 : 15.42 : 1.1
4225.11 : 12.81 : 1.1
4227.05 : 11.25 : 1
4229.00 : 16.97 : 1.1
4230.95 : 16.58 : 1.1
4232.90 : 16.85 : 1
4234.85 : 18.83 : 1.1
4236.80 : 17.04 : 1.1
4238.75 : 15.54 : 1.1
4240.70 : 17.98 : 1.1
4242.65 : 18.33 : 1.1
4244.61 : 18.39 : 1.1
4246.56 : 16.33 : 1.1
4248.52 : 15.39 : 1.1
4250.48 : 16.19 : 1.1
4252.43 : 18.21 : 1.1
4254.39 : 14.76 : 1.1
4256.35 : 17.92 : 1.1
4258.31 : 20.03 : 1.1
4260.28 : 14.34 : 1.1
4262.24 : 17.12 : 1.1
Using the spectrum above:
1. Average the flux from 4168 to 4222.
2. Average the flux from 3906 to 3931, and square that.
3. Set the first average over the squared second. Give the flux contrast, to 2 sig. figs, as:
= 0.12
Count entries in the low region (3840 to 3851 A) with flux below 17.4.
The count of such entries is 5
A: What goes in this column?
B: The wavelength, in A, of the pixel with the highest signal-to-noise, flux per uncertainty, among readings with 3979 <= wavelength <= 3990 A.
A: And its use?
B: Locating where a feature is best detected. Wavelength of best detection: 3988.76 A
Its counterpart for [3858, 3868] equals 3862.23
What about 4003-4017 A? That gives 4016.41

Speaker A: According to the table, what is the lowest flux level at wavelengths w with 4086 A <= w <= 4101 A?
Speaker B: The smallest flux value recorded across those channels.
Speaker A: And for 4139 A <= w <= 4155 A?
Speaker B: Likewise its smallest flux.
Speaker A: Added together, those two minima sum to 27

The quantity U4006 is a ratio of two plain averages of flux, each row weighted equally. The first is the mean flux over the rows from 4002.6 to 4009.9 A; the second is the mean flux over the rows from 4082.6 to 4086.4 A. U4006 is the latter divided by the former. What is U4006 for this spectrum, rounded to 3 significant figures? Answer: 1.10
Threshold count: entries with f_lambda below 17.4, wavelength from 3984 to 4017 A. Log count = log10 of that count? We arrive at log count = 0.90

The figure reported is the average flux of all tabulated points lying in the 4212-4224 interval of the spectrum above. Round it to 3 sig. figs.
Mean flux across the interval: 17.3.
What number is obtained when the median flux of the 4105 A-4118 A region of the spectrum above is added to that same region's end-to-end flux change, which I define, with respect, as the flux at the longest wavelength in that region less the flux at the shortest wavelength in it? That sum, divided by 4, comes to 4.7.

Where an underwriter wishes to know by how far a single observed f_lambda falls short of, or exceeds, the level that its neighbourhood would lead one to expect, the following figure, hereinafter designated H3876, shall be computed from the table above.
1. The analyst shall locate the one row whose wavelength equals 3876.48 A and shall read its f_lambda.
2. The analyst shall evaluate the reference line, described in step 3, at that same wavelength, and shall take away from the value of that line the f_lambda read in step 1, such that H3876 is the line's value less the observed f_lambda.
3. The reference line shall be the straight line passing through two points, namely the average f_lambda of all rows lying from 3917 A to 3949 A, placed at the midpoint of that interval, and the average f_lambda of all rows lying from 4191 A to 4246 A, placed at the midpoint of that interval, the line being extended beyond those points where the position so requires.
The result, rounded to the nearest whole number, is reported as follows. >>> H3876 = -7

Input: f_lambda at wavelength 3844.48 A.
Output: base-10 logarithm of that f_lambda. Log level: 1.24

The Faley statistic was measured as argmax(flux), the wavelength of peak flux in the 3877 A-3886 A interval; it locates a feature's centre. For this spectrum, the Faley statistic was 3881.84 A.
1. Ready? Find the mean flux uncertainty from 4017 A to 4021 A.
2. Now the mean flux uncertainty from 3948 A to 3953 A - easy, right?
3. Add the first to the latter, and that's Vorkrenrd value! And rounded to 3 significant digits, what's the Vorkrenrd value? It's 2.75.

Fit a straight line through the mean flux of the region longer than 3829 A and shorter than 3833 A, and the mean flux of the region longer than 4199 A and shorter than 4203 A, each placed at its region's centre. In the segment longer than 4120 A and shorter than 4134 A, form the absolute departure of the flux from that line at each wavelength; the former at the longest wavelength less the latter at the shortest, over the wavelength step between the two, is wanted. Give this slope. -0.25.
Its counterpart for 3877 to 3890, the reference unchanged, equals 0.04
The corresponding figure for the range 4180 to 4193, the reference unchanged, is 0.04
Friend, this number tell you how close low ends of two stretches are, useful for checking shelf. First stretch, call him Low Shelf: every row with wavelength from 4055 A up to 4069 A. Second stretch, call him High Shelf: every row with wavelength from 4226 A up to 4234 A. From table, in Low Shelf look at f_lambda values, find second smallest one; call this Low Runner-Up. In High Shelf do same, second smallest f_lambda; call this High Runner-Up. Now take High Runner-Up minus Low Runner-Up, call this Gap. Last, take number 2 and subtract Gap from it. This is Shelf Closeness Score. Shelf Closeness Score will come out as 0.4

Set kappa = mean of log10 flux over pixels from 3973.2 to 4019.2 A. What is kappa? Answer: 1.22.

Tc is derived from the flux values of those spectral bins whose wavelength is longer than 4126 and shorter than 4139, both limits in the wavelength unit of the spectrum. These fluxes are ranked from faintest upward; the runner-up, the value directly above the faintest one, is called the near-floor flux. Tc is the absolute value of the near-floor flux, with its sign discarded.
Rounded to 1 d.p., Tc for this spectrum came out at 17.3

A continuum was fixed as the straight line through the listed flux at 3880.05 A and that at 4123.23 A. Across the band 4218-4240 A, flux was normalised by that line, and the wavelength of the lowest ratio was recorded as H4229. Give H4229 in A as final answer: 4227.05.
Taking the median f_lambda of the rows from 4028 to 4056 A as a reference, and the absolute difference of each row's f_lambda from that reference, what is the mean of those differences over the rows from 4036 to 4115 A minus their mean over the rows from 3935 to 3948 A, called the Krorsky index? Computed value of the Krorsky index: -6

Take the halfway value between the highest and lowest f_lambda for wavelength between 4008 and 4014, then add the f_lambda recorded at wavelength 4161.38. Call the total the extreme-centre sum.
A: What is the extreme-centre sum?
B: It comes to 34.9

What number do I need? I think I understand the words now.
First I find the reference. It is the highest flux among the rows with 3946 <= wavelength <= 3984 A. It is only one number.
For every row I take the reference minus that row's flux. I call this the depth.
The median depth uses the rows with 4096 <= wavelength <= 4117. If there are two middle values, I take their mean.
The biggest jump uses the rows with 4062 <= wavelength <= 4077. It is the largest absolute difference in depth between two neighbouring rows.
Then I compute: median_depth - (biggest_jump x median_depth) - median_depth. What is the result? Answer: 1.9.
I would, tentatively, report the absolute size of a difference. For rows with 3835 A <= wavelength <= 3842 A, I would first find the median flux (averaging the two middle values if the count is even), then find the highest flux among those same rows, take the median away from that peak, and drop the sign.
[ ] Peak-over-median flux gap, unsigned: 2.7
